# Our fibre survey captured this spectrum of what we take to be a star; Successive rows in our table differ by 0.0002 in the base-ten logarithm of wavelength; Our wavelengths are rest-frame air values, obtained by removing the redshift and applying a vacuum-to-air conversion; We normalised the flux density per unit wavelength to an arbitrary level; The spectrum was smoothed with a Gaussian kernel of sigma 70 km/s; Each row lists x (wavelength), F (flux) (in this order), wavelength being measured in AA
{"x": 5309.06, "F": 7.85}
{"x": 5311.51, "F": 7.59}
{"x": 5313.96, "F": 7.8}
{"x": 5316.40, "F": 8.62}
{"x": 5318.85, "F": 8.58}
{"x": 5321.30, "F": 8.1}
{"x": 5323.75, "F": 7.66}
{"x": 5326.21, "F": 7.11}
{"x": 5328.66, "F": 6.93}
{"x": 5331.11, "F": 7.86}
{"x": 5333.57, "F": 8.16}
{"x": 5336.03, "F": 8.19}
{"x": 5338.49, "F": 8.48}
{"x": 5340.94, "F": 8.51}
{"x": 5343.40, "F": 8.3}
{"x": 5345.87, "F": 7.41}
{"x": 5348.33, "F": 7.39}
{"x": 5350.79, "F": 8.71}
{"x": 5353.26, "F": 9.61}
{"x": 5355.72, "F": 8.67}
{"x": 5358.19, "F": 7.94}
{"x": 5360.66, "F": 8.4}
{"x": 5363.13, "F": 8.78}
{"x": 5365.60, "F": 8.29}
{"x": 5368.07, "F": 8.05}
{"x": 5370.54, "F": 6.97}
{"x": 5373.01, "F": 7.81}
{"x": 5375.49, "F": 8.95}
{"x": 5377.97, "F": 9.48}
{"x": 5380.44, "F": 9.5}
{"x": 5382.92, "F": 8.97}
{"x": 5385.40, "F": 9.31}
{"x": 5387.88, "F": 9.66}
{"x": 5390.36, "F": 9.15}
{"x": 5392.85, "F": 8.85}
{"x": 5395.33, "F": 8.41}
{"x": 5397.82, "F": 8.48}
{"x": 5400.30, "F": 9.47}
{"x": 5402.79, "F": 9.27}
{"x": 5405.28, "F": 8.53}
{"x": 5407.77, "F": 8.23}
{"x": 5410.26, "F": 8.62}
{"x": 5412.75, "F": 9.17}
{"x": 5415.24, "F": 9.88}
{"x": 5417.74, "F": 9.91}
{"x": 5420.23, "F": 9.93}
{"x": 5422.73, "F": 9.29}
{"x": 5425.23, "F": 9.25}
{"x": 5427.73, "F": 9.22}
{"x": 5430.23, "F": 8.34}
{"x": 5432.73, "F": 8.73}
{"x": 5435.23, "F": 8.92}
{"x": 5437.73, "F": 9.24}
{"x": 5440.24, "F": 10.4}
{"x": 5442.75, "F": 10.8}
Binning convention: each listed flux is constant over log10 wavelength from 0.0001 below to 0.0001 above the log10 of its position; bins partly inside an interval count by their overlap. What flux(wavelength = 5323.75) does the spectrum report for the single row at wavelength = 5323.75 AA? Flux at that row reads 7.66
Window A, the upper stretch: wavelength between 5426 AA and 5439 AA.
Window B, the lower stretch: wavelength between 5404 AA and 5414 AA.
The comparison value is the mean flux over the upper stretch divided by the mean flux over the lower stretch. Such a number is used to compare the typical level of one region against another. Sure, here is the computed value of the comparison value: 1.03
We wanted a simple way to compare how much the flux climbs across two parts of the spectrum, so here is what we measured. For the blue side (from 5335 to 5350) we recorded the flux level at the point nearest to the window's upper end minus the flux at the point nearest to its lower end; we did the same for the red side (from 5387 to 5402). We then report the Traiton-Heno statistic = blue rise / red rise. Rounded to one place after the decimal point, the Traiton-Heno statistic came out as 4.2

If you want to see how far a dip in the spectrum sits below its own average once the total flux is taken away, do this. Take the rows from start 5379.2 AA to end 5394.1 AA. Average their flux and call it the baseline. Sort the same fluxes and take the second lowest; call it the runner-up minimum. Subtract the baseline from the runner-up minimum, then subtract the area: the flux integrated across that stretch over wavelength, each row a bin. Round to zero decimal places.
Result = -138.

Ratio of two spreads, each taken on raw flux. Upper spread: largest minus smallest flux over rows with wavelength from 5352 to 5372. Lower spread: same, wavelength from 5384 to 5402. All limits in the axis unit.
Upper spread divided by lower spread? 2.1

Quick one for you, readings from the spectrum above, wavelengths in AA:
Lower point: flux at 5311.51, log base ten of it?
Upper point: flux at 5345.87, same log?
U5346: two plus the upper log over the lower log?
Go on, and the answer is 2.99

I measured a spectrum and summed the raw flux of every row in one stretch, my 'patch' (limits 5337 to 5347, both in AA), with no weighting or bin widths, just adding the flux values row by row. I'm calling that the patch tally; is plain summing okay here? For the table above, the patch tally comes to 33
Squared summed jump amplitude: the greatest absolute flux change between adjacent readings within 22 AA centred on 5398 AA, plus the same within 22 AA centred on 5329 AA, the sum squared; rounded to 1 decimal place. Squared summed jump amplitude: 3.7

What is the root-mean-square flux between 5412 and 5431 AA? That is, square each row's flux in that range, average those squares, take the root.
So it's 9.39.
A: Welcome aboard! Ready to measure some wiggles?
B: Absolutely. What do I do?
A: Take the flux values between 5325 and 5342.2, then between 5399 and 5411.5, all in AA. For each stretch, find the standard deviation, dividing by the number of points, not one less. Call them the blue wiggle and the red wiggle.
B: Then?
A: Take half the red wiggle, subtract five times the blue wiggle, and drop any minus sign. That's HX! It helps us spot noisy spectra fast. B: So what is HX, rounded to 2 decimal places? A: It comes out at 2.71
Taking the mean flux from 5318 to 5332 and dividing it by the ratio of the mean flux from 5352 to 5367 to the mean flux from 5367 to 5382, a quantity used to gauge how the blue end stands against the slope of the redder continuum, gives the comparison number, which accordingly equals 7.6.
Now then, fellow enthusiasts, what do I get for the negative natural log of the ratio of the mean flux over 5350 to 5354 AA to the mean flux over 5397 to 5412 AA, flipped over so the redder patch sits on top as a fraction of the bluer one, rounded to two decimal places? 0.04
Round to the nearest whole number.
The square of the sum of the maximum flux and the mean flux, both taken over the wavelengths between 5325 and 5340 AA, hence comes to 265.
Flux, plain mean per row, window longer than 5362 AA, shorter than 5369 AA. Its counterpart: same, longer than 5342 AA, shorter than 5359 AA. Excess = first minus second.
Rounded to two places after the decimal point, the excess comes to 0.08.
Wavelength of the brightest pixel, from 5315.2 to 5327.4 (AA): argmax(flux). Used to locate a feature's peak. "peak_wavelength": 5316.40 AA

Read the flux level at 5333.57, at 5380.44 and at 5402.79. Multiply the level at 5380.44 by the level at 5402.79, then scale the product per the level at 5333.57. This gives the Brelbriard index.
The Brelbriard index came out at 10.8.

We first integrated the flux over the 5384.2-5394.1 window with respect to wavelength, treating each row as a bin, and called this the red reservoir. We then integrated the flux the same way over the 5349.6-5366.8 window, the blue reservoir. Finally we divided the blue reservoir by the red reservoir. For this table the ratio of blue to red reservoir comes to 1.6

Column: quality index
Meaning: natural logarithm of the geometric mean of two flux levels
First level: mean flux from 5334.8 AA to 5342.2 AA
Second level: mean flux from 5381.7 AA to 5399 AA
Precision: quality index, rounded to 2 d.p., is 2.16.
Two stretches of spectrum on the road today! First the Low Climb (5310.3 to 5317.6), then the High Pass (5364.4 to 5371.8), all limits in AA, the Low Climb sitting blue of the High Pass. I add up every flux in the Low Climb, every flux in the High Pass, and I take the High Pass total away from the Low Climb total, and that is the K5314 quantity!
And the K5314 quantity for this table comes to 0.7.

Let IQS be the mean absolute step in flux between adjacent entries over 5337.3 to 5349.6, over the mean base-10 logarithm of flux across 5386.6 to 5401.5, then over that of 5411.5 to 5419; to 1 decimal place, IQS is 0.3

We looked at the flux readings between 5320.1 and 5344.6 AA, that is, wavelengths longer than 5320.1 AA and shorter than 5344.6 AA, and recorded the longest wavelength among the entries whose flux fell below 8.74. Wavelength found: 5343.40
